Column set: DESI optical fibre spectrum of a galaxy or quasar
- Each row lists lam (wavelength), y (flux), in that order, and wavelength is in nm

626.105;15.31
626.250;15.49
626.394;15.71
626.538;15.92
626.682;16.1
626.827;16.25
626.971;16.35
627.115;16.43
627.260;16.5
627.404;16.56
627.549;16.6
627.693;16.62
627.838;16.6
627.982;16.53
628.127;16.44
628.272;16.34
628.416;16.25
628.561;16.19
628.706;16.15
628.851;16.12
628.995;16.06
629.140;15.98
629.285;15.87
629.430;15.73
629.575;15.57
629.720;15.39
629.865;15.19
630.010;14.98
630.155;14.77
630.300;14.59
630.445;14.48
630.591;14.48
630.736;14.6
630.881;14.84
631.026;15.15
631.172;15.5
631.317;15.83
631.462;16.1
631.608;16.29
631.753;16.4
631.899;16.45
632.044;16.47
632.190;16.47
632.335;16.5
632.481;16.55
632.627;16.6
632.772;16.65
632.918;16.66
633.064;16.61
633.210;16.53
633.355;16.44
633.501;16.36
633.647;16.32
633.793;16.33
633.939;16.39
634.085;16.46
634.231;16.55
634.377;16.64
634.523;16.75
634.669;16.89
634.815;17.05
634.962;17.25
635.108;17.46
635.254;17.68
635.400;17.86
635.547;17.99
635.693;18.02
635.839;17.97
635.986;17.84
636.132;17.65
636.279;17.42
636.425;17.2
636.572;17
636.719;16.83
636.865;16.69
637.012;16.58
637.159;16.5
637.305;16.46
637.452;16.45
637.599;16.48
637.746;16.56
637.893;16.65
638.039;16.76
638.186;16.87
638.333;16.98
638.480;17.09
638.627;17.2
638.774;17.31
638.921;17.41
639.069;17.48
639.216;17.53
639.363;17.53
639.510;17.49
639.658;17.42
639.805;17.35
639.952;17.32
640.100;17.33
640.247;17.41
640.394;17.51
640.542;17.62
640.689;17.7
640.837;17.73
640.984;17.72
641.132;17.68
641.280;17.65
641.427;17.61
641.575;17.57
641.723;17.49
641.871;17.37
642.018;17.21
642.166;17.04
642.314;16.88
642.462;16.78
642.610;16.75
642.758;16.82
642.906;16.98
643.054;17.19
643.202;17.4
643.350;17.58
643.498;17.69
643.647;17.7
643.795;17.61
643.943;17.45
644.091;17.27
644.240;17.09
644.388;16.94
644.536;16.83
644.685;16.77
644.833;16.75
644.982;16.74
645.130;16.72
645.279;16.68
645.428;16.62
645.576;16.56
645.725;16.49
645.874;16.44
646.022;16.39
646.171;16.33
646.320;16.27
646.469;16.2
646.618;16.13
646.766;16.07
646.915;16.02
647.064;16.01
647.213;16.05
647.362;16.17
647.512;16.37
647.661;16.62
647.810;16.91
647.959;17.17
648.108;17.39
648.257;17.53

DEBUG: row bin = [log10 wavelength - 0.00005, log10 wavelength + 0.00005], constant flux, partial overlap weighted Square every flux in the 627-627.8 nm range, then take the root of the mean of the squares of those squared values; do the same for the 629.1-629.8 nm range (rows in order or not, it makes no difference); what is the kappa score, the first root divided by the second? 1.11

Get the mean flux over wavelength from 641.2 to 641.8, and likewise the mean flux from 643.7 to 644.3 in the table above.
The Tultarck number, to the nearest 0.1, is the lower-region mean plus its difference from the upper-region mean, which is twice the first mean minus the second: 17.8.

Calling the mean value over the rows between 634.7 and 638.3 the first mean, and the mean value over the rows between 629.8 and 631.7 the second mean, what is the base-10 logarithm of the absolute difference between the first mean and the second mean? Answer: 0.3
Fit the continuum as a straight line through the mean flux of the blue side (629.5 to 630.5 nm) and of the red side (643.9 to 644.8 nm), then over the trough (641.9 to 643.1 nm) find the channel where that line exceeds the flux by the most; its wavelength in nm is 642.610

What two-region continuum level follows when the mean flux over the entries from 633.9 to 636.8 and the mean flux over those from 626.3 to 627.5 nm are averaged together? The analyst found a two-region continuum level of 16.7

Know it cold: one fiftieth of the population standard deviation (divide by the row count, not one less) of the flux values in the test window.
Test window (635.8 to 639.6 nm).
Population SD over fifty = 0.0090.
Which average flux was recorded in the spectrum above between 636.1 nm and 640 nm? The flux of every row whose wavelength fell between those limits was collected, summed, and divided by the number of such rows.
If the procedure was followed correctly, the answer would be 17.0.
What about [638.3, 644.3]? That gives 17.4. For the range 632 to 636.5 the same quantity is 17.0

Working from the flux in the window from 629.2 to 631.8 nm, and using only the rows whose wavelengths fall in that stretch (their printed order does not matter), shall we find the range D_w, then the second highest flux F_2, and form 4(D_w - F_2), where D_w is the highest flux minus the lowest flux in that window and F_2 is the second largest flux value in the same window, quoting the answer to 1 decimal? -57.5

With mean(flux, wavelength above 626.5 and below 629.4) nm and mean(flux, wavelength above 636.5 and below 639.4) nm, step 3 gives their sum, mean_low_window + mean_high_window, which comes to 33.2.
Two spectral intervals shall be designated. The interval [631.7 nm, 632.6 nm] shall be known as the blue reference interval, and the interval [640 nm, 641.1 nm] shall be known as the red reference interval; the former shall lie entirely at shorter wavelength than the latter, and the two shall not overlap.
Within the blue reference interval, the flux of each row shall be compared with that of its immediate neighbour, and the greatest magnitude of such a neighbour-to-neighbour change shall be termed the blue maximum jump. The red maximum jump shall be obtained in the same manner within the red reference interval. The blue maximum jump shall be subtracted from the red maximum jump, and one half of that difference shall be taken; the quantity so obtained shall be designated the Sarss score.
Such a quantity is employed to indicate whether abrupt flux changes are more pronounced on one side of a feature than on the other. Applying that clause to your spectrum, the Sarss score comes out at 0.030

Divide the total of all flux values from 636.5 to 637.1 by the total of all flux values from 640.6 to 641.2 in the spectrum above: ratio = 0.95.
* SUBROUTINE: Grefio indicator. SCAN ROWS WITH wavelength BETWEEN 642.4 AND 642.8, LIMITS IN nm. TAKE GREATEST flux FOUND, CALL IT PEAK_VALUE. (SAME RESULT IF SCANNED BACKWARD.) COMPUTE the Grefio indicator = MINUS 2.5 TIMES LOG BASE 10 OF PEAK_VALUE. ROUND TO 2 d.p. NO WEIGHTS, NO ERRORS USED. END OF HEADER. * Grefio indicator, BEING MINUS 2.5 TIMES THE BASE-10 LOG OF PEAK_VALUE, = -3.06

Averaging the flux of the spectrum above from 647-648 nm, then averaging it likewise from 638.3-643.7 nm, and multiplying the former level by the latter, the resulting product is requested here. 286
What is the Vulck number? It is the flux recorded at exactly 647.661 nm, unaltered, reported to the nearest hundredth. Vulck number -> 16.62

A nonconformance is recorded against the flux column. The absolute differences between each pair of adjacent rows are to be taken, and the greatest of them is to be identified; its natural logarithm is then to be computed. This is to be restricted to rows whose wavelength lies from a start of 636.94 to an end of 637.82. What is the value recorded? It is -2.53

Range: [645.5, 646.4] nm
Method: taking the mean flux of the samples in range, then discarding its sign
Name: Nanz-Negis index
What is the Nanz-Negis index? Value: 16.4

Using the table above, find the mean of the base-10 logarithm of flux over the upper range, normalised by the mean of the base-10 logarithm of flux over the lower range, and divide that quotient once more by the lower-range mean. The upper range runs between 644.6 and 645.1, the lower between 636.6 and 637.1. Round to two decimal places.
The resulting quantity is 0.82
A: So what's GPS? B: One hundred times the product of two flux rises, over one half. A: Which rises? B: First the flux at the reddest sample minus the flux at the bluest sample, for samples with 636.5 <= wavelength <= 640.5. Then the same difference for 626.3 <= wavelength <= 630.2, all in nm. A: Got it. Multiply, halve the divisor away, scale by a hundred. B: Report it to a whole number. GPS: -96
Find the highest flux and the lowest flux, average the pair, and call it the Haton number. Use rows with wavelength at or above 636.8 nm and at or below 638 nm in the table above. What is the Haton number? 16.6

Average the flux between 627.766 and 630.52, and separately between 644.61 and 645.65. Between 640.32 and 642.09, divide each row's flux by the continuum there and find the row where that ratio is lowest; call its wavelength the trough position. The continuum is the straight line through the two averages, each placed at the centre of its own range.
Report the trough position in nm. 642.018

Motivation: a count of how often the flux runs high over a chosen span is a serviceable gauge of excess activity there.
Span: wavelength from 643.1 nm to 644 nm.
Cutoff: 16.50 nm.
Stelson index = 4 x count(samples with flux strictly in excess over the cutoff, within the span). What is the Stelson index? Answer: 24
